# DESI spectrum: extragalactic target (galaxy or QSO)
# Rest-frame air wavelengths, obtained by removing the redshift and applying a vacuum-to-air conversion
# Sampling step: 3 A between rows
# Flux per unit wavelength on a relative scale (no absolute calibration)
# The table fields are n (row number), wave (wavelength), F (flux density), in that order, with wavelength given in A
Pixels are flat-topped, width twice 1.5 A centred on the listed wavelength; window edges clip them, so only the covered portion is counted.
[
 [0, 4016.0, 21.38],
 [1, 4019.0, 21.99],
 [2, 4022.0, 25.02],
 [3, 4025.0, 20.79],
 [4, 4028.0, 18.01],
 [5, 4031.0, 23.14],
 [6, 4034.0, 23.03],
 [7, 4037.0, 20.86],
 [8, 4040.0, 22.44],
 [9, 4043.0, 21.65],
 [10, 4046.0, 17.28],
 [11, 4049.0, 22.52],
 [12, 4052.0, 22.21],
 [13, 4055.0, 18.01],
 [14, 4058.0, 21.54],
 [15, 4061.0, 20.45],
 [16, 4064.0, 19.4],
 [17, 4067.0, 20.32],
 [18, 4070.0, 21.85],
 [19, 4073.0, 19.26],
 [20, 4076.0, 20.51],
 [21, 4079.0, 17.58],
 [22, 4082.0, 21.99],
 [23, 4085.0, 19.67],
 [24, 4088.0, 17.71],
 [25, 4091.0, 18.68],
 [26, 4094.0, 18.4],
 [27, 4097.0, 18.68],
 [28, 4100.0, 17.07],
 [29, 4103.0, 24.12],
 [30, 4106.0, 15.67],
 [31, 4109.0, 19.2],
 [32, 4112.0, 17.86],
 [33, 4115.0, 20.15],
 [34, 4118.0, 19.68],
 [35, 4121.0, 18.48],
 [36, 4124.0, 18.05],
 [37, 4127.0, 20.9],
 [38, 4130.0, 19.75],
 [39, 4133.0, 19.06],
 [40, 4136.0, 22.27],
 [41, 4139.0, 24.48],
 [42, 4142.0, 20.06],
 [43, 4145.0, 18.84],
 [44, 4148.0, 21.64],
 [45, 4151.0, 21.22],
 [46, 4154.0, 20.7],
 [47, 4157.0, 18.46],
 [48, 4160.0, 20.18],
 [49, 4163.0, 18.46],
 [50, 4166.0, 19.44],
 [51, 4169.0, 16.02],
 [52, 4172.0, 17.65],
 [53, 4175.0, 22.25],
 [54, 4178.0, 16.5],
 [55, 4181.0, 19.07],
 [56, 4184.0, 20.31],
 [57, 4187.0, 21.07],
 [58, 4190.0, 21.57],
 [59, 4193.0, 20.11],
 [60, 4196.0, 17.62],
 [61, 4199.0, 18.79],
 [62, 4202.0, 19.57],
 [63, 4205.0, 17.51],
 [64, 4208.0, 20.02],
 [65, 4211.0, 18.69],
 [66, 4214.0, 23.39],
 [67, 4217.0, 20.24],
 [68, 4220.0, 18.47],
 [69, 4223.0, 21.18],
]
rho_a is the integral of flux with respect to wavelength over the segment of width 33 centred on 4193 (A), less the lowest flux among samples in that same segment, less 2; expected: 618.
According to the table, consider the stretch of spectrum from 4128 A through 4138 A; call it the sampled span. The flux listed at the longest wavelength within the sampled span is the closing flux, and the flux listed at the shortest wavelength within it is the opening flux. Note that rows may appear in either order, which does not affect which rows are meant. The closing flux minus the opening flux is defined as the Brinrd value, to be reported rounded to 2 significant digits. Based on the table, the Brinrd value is 2.5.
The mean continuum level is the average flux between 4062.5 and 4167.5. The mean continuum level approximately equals 19.7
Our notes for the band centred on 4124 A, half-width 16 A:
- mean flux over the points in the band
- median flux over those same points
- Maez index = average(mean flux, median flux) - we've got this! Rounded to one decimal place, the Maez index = 19.8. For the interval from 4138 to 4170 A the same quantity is 20.0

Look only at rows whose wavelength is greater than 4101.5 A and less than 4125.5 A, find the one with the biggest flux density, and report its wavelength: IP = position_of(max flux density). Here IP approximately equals 4103.0 A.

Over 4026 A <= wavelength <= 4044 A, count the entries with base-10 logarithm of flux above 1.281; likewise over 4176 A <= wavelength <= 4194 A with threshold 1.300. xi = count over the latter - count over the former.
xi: -1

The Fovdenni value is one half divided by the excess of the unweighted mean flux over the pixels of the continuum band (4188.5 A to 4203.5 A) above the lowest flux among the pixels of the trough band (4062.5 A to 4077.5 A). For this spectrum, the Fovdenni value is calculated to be 1.8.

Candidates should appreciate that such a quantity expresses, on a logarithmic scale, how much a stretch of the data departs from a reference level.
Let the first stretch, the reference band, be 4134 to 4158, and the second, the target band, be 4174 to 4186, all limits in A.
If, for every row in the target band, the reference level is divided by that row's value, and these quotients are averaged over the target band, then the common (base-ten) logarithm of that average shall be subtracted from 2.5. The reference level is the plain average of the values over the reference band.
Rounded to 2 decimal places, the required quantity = 2.46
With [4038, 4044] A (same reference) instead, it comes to 2.52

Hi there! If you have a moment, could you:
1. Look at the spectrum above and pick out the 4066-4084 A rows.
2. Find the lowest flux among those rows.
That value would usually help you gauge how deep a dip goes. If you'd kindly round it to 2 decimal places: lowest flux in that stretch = 17.58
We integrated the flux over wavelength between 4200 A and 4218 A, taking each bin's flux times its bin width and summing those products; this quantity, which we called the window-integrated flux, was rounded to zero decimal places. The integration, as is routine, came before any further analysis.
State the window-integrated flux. 358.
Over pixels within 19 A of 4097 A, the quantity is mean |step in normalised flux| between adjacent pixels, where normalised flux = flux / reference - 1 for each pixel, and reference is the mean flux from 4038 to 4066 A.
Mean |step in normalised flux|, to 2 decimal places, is 0.14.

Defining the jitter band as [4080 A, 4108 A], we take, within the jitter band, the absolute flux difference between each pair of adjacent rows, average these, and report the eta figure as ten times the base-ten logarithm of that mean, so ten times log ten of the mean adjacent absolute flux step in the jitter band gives 4.6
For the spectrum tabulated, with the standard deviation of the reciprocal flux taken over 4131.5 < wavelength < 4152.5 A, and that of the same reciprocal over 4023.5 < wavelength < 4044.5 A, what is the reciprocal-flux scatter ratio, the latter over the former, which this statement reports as 1.0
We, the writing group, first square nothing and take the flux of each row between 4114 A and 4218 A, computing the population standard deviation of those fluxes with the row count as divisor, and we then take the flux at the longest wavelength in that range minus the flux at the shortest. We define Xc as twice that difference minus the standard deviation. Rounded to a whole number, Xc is -2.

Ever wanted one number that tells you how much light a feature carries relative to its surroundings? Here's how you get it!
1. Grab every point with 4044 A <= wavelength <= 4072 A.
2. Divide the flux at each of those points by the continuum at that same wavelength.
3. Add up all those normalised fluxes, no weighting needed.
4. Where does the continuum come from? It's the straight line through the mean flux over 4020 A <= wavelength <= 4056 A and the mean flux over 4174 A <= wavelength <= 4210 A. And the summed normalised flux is 8.7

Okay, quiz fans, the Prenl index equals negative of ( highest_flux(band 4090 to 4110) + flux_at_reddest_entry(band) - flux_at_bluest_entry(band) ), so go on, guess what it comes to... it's -24.6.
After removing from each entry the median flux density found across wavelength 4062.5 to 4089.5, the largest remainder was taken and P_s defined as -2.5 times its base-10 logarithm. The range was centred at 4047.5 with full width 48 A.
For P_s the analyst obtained -1.4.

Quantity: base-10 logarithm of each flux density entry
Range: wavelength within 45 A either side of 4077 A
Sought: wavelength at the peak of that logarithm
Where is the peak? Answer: 4103.0 A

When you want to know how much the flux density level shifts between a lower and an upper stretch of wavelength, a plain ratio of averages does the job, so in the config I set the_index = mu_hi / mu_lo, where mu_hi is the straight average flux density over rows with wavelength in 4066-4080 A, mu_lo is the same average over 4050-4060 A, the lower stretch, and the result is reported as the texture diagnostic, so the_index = 0.97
